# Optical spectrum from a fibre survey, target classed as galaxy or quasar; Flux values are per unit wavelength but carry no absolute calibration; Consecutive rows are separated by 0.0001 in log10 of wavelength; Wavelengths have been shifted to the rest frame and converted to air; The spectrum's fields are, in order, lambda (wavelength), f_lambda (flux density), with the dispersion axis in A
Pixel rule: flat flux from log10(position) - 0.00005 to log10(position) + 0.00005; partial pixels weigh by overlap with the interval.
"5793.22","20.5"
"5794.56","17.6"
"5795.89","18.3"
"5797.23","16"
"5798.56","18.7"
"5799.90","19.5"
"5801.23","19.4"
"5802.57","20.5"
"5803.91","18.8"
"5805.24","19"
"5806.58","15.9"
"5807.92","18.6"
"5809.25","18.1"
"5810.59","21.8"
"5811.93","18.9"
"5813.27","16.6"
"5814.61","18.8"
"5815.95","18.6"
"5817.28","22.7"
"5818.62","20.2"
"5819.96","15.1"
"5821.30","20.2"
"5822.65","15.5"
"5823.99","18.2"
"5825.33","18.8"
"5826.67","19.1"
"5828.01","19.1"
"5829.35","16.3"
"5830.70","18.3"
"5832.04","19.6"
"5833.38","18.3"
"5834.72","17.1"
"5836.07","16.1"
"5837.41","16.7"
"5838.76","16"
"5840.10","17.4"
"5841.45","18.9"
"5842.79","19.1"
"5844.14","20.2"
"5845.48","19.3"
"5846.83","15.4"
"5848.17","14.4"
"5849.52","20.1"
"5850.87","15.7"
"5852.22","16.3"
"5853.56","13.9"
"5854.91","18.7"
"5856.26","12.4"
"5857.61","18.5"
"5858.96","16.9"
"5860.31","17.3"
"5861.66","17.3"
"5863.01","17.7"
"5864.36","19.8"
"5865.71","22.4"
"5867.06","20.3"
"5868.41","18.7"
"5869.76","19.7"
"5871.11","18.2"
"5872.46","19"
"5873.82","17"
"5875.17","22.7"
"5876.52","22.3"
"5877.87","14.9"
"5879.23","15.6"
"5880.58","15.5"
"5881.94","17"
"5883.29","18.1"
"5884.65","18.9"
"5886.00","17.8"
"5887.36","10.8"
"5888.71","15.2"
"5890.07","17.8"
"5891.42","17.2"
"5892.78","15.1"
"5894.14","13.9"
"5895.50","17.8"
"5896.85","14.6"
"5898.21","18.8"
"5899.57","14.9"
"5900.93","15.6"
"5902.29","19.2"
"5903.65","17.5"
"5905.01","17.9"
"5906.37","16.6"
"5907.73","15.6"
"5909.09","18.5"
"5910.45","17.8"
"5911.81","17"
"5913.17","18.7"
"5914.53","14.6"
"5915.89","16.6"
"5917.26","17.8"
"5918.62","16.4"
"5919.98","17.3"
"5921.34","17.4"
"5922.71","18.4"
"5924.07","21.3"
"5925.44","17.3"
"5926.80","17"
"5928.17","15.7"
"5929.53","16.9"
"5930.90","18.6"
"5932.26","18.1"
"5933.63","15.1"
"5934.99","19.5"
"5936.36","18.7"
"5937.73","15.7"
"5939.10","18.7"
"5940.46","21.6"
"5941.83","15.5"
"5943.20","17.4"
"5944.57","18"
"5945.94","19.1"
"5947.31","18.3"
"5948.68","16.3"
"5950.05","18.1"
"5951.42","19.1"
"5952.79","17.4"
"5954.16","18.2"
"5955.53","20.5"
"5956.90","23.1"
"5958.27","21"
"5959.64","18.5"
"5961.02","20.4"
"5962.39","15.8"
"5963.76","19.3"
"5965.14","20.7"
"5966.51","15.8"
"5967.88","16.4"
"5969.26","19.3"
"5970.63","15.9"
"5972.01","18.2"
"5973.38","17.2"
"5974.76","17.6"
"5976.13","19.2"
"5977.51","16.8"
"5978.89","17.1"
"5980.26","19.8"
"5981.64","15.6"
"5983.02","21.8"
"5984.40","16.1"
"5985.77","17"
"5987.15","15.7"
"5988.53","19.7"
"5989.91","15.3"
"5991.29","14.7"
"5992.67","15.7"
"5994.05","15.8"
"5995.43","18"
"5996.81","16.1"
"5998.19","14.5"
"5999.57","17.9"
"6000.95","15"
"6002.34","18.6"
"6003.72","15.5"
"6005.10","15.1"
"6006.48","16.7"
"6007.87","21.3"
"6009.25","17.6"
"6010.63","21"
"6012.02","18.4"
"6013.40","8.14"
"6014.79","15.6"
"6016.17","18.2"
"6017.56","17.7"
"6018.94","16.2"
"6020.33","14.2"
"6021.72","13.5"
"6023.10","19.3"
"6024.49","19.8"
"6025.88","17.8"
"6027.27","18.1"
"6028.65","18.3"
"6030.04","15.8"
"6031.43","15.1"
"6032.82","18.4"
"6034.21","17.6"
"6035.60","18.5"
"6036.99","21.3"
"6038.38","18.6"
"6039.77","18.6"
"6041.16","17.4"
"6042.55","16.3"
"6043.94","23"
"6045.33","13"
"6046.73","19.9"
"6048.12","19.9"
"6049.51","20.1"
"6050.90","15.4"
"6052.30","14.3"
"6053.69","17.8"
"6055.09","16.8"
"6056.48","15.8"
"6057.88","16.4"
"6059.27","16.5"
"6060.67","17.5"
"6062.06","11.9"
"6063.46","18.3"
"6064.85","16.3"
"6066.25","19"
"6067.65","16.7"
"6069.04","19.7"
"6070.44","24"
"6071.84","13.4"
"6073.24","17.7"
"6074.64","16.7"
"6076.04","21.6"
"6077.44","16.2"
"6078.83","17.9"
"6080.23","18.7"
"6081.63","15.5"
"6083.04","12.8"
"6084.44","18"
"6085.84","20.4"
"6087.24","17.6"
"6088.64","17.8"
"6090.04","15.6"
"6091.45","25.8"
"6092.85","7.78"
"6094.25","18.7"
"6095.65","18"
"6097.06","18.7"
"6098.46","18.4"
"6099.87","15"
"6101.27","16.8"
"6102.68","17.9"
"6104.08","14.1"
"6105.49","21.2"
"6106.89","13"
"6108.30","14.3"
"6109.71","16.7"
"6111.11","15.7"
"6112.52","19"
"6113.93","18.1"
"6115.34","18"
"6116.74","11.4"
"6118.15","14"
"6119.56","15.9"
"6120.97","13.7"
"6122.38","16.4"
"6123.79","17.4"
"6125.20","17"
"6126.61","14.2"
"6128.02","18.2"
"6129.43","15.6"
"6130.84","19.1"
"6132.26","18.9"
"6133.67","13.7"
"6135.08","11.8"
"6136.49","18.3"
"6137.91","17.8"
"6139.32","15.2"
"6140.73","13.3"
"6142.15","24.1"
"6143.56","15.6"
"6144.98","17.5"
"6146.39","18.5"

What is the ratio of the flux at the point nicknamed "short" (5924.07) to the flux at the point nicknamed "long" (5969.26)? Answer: 1.10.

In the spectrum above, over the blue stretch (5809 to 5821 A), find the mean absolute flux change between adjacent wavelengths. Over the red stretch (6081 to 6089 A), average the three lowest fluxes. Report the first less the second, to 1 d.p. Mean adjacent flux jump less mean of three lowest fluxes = -12.4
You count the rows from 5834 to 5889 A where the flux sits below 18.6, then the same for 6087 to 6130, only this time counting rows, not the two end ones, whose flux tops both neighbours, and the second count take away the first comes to -15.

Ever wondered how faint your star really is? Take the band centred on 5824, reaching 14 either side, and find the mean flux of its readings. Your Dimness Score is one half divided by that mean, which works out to 0.0272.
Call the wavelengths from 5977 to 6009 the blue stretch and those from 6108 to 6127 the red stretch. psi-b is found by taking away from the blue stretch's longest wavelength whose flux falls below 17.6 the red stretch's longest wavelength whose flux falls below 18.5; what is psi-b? -120.1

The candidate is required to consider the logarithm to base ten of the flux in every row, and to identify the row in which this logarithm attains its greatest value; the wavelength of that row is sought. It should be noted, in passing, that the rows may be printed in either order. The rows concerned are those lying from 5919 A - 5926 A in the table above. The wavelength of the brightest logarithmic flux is 5924.07 A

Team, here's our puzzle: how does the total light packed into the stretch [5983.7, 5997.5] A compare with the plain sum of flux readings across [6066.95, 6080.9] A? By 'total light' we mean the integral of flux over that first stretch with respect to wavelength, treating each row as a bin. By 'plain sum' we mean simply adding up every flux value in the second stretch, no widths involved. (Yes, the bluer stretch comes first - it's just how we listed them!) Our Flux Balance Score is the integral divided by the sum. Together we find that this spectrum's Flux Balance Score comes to 1.24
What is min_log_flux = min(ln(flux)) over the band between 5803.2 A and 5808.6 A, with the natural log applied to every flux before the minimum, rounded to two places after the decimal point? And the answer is 2.77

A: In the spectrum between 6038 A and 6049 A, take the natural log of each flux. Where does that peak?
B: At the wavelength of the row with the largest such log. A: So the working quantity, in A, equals 6043.94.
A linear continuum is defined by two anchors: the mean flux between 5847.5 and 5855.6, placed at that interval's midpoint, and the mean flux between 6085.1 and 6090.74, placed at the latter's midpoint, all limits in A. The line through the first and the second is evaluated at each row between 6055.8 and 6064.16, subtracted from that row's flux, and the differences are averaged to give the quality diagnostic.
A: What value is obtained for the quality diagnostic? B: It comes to -1.6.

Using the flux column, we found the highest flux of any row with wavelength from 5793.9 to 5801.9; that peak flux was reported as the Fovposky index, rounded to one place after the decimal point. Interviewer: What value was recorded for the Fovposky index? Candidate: 19.5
